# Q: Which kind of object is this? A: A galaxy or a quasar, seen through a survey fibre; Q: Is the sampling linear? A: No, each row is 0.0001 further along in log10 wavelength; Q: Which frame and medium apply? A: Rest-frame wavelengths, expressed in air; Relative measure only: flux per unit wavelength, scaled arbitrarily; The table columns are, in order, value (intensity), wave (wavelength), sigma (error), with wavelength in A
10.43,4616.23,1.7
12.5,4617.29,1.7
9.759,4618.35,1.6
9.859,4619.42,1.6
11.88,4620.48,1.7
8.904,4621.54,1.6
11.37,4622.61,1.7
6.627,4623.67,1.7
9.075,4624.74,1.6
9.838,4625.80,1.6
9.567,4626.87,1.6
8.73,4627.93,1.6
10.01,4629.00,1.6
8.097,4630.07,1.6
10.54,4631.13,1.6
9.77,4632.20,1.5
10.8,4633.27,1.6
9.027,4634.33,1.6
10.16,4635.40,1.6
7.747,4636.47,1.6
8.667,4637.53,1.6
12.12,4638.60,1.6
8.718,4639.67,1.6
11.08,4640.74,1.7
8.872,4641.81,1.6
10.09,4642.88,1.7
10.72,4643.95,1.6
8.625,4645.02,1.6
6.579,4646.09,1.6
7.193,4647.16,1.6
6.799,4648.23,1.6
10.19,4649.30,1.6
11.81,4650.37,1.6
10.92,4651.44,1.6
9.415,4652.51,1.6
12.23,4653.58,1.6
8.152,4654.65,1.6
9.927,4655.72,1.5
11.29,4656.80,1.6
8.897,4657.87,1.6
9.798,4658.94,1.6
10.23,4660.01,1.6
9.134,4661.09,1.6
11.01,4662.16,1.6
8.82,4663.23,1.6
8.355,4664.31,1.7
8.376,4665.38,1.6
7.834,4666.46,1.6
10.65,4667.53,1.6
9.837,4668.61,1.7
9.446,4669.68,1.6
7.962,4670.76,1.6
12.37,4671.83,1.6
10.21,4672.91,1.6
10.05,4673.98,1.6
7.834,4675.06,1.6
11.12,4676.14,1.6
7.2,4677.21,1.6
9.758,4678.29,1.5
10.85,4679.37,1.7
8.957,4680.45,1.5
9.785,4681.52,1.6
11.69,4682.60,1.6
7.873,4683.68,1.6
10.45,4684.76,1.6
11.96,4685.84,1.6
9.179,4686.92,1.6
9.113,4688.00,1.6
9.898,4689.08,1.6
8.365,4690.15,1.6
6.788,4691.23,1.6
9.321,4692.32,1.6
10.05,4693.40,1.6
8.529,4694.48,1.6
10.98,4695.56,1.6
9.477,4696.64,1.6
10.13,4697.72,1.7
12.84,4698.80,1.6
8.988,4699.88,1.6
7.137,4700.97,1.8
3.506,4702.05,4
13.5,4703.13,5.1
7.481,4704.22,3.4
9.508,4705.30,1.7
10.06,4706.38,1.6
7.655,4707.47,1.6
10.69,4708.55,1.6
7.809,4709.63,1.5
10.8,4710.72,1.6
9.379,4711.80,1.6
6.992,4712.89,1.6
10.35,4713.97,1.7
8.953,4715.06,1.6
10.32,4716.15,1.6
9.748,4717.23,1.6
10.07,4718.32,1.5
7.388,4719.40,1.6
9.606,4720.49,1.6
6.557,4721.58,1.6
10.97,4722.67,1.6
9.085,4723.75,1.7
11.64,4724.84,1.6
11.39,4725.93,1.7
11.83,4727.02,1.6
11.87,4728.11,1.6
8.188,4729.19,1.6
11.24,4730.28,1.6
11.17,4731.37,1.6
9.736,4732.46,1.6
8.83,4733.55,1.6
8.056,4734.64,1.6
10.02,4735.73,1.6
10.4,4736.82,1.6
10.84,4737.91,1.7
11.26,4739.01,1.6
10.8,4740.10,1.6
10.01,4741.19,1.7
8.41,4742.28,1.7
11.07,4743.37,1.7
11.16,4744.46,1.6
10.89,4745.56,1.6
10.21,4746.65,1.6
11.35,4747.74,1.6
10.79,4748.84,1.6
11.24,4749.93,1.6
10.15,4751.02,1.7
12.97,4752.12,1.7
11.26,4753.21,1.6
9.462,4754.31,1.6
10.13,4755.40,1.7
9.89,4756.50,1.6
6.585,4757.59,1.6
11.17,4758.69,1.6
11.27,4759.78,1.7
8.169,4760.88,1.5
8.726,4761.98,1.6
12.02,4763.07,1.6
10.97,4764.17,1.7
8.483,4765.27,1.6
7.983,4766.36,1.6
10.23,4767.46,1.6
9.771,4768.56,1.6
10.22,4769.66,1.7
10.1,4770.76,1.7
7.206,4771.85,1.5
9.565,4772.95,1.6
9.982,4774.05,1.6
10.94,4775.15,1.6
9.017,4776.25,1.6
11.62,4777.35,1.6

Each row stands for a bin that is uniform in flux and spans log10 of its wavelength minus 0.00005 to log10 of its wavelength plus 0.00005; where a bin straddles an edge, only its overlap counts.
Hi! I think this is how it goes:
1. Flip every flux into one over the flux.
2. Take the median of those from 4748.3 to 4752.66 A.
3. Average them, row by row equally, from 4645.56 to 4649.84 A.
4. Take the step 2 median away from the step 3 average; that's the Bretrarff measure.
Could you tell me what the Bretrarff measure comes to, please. 0.043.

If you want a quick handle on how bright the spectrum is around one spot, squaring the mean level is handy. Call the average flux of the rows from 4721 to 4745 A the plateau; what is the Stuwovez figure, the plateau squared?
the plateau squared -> 104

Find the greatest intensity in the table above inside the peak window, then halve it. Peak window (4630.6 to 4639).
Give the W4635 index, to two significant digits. 6.1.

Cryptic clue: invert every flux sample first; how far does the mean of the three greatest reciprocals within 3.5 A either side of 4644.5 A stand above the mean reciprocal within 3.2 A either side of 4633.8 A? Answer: 0.031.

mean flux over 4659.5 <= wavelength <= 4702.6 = 9.4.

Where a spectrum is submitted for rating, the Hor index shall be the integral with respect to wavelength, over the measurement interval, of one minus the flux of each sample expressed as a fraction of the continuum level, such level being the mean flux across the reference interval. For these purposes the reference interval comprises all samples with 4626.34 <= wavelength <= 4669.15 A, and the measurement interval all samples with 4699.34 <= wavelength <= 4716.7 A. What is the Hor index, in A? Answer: 1.0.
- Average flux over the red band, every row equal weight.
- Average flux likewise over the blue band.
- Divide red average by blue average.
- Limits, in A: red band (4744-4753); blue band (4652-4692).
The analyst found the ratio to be 1.16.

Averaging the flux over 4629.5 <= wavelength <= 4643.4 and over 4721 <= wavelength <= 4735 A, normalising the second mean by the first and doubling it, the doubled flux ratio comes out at 2.08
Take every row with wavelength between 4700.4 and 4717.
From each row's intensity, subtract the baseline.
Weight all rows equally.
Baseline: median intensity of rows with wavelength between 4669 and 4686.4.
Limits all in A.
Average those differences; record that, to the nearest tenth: -1.0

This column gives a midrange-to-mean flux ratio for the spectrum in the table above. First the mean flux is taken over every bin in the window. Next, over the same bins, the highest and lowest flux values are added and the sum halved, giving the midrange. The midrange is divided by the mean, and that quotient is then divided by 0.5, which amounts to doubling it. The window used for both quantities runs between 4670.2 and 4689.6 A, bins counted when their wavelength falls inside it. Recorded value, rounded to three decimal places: 1.999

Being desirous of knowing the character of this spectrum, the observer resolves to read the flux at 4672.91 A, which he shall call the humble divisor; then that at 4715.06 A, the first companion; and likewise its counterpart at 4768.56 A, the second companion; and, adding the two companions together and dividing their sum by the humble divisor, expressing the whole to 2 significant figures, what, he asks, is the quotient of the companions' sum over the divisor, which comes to 1.8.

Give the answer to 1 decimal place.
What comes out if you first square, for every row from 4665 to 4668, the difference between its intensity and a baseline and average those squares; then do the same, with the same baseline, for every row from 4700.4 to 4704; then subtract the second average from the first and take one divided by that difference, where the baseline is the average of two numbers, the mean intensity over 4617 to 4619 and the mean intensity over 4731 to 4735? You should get -0.1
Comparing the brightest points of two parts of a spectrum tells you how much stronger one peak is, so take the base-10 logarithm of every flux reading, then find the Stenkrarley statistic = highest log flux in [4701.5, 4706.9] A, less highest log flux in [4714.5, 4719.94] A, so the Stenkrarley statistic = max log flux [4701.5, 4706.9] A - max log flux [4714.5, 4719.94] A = 0.12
